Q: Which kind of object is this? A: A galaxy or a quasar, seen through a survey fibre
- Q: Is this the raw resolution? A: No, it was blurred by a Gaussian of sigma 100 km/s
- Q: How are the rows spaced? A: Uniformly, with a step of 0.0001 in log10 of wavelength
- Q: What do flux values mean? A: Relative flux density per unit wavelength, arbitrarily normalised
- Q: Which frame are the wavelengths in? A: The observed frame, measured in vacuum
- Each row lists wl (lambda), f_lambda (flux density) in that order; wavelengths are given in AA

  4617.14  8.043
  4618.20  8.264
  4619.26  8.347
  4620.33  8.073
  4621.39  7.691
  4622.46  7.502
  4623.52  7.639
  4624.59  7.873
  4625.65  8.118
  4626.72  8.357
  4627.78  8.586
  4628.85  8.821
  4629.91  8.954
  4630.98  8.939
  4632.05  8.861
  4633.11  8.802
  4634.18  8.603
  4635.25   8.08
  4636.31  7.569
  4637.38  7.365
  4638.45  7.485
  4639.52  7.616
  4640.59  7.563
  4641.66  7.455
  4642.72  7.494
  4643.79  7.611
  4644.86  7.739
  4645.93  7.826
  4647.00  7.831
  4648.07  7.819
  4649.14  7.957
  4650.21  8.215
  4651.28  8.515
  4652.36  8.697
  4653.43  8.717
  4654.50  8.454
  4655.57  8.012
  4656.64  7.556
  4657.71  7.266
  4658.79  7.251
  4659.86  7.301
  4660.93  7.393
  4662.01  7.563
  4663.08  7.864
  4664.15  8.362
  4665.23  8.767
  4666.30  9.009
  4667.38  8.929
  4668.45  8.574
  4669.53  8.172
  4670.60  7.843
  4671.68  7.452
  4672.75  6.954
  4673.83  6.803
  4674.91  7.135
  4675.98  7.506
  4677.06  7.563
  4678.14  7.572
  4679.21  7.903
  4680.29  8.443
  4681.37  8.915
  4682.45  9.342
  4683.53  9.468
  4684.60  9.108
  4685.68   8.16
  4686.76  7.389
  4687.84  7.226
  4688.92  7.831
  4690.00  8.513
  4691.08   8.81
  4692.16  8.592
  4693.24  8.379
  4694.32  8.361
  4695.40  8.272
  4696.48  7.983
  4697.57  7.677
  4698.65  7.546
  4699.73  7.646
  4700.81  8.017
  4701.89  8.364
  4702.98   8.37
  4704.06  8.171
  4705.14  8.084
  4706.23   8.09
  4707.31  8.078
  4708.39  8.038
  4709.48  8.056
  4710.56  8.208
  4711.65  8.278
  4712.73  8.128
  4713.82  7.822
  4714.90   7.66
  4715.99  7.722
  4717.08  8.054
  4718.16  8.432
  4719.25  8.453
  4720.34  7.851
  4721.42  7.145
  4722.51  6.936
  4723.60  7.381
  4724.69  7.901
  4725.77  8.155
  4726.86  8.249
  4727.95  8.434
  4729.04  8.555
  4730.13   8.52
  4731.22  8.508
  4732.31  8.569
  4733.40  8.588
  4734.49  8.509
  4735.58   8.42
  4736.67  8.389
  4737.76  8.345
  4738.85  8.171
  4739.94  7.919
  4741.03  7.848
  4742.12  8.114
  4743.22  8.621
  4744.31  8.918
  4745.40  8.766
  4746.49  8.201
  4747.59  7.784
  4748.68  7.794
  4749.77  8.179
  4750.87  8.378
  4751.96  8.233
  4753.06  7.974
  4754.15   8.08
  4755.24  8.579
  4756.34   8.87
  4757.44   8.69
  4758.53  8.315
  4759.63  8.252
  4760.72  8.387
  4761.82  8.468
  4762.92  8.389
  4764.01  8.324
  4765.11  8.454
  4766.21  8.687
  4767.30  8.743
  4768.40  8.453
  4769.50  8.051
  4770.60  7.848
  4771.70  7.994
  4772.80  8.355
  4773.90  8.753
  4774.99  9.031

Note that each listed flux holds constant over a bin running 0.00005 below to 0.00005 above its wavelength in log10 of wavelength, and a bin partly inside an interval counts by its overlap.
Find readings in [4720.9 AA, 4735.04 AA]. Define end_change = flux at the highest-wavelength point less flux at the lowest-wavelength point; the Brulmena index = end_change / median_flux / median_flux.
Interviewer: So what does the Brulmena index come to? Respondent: 0.0192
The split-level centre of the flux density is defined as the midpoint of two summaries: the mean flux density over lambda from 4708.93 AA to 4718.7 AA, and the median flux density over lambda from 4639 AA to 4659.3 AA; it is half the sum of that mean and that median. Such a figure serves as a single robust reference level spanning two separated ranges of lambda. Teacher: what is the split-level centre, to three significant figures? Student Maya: 7.93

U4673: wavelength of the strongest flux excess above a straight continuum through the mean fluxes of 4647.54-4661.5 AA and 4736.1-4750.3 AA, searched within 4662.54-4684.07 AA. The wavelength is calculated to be 4683.53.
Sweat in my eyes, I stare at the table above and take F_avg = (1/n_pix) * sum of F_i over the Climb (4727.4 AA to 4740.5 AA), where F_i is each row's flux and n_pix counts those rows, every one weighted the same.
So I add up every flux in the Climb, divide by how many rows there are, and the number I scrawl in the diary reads 8.41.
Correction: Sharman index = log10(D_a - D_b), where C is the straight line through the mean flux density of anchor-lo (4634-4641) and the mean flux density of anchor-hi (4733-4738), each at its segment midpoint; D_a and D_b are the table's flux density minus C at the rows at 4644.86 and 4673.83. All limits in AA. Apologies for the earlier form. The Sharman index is 0.06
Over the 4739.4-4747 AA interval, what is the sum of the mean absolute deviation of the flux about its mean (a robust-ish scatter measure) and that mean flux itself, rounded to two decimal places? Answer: 8.71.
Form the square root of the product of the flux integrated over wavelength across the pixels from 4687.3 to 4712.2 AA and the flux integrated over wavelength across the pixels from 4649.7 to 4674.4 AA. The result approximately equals 200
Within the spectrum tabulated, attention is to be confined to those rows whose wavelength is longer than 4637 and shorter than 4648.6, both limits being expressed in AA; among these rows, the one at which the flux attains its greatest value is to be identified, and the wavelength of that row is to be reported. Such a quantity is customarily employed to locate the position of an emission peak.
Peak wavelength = 4647.00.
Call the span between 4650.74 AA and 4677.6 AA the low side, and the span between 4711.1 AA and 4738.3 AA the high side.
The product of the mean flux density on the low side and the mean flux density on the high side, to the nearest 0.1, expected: 64.2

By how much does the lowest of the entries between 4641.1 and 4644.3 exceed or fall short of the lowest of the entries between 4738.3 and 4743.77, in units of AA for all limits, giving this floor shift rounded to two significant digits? -0.39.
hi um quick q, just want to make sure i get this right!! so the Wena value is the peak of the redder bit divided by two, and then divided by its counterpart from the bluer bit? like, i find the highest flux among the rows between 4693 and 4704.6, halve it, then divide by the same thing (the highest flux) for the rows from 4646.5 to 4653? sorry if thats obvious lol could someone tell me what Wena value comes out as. 0.48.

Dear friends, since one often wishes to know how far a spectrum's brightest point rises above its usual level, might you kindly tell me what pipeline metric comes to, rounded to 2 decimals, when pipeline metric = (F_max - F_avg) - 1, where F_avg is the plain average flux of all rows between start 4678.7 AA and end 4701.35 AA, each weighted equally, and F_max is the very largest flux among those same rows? 0.20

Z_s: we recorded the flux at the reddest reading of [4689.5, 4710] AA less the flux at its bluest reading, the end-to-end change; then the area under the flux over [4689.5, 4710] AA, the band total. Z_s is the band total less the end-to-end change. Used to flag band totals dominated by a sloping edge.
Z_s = 168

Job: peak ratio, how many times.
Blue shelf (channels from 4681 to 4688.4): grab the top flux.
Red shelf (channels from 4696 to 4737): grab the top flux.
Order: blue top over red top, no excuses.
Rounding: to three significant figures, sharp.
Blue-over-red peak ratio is 1.10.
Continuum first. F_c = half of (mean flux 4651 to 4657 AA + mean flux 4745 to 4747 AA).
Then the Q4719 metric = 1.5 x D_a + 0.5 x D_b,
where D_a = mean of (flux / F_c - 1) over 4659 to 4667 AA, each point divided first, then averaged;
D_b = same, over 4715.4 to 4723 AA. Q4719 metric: -0.10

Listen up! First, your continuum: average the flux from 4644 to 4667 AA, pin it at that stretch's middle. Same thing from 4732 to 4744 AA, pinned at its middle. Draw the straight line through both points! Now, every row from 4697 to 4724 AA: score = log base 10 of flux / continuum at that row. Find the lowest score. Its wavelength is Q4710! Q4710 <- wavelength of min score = 4722.51 AA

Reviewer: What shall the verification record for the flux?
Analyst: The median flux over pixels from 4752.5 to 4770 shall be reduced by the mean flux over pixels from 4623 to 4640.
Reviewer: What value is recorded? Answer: 0.19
